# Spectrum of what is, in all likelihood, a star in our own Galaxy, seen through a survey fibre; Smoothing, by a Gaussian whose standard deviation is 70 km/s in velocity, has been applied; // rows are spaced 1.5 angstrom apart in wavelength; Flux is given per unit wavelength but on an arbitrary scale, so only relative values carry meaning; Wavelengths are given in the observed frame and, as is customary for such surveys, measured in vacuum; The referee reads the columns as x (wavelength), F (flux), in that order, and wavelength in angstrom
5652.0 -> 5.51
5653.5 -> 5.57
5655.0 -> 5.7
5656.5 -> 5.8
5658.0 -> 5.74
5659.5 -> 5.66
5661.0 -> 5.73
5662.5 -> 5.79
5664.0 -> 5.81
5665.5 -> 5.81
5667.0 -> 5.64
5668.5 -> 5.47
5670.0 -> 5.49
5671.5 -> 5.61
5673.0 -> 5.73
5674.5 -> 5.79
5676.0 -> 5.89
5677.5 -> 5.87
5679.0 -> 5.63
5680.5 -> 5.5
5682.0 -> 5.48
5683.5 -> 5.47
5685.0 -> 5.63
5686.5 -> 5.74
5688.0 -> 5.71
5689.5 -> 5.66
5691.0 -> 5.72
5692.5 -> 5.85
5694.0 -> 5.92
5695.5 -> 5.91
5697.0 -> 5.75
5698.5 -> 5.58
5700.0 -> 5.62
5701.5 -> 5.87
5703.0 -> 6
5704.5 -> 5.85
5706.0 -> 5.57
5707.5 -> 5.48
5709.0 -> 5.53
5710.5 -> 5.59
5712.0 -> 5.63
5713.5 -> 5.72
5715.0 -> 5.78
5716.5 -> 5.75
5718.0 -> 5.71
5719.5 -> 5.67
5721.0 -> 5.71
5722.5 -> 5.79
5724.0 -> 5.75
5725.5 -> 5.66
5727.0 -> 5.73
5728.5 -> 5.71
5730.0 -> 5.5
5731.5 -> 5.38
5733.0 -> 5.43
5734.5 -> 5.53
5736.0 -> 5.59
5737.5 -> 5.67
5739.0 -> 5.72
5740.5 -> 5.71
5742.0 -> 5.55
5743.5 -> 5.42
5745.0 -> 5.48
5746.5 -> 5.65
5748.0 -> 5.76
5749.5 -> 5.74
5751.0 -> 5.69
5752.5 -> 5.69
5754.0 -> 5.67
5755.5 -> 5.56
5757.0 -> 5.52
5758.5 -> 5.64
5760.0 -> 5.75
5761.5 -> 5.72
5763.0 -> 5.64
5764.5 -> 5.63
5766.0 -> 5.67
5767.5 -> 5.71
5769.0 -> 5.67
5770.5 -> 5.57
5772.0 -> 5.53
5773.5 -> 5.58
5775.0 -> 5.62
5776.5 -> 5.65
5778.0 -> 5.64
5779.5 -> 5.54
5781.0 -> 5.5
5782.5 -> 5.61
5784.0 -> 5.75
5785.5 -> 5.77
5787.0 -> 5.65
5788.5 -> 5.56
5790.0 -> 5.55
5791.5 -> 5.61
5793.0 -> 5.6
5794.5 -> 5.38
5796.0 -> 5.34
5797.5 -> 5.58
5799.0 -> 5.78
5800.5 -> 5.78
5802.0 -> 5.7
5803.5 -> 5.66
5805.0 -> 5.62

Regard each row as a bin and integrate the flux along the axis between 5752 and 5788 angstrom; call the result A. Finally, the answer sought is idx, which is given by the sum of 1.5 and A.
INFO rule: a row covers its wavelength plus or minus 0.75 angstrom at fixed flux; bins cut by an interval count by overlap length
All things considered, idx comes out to 204.4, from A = 203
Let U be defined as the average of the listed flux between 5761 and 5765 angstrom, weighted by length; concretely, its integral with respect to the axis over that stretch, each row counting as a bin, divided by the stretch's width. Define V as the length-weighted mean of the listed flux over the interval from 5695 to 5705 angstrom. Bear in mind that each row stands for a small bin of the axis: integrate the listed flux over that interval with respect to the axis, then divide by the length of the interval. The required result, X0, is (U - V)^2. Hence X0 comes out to 0.02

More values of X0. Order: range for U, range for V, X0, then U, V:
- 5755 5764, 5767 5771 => 0.00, 5.64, 5.65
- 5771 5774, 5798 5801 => 0.04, 5.55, 5.76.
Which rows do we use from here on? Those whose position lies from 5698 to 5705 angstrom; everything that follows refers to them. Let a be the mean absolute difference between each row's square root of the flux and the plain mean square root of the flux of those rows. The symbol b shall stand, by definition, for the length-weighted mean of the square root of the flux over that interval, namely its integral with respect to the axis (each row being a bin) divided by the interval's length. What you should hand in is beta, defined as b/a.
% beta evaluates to 78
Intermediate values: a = 0.031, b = 2.406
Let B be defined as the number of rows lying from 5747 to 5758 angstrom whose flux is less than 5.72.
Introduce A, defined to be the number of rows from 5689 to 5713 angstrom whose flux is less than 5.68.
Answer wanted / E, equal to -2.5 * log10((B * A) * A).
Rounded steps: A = 8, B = 5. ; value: -6.3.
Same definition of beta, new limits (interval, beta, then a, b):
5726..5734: 82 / 0.029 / 2.356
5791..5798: 97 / 0.024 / 2.344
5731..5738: 120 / 0.020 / 2.349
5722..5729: 333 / 0.007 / 2.393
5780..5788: 136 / 0.017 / 2.377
